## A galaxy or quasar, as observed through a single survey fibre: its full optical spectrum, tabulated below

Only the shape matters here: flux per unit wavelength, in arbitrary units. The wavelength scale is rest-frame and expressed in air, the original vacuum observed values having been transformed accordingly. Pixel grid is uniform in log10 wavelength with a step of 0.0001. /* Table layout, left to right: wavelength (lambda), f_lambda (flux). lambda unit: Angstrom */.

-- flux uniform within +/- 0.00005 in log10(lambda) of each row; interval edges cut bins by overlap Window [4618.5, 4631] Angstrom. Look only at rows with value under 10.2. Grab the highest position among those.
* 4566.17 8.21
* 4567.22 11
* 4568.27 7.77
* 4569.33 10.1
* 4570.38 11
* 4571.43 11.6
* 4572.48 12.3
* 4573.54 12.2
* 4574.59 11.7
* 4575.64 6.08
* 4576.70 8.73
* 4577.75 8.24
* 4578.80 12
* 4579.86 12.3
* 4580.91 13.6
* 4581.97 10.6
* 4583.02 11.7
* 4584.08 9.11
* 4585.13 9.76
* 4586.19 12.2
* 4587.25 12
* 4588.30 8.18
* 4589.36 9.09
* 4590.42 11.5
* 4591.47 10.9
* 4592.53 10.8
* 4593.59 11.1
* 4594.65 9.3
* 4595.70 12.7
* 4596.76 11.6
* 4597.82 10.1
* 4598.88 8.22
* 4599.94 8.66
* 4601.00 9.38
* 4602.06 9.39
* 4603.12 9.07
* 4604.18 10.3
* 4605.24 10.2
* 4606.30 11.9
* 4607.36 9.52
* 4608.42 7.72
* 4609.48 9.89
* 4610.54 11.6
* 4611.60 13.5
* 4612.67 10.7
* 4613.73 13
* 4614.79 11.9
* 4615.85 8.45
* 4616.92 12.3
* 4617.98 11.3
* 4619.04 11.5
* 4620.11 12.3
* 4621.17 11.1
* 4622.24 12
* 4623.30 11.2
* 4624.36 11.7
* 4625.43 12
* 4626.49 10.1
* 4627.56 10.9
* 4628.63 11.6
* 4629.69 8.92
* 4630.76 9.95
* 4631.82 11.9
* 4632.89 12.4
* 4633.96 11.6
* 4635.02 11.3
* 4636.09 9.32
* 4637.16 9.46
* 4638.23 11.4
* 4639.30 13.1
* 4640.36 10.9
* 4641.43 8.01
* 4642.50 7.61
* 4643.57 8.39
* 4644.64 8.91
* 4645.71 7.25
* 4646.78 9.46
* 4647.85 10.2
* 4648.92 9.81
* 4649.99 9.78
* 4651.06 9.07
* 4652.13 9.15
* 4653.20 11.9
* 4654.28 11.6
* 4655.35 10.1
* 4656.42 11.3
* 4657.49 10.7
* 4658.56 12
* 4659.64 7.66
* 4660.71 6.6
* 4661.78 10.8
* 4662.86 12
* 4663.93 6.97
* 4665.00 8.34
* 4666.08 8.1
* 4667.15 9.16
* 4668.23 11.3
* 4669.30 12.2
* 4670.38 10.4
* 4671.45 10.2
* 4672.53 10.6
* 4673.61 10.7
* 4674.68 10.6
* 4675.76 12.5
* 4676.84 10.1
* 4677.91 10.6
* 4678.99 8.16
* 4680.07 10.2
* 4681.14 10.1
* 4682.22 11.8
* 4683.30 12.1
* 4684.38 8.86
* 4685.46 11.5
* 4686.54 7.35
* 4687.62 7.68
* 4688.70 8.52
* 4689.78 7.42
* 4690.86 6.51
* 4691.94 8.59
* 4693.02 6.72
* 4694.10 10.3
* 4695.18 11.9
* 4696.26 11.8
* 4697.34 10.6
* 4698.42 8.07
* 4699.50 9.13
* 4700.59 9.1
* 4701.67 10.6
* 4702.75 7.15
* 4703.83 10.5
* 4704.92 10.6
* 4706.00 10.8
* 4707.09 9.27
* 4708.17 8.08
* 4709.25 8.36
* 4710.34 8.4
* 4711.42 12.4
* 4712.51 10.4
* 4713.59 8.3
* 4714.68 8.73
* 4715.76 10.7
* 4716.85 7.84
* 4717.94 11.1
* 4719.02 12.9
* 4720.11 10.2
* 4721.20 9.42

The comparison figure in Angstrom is 4630.76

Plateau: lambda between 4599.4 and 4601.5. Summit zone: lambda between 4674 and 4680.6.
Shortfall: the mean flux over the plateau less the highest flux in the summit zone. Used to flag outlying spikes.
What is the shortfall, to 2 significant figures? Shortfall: -3.5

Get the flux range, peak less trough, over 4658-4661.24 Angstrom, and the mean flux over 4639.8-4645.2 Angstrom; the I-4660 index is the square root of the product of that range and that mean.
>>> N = 6.9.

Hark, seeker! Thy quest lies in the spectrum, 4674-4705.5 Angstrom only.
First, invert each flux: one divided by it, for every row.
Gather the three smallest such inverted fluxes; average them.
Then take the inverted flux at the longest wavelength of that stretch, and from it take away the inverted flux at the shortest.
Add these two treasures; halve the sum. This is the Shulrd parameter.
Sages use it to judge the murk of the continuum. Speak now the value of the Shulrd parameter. 0.041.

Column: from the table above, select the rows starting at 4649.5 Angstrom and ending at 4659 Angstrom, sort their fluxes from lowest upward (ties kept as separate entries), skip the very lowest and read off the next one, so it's 9.15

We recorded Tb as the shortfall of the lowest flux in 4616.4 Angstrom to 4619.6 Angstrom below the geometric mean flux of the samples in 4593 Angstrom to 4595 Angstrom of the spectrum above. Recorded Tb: -1.1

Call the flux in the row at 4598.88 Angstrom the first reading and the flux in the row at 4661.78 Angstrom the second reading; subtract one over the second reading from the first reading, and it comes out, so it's 8.1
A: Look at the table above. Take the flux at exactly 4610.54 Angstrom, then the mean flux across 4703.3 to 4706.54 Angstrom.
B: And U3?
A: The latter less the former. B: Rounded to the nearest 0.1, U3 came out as -1.0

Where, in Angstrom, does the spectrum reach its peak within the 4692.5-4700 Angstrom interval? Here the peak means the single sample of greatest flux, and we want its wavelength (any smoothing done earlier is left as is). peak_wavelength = 4695.18 Angstrom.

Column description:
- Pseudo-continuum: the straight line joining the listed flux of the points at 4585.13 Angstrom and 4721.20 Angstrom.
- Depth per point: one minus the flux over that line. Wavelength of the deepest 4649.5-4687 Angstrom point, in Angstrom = 4660.71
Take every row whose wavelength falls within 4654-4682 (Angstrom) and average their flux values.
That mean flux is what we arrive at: 10.1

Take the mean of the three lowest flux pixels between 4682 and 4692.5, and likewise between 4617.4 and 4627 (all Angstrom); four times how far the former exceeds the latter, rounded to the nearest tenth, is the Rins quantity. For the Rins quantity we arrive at -14.8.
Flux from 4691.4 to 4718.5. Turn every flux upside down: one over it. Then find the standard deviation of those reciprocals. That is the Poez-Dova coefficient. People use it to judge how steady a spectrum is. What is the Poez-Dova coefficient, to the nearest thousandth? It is 0.018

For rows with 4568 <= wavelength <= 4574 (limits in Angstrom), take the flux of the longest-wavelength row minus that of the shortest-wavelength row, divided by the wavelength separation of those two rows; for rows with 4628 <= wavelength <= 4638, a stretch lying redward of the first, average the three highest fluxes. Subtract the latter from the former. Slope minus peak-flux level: -11.1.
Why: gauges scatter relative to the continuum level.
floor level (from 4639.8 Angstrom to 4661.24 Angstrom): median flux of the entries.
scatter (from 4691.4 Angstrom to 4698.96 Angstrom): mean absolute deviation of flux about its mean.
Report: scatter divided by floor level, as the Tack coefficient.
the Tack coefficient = 0.171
